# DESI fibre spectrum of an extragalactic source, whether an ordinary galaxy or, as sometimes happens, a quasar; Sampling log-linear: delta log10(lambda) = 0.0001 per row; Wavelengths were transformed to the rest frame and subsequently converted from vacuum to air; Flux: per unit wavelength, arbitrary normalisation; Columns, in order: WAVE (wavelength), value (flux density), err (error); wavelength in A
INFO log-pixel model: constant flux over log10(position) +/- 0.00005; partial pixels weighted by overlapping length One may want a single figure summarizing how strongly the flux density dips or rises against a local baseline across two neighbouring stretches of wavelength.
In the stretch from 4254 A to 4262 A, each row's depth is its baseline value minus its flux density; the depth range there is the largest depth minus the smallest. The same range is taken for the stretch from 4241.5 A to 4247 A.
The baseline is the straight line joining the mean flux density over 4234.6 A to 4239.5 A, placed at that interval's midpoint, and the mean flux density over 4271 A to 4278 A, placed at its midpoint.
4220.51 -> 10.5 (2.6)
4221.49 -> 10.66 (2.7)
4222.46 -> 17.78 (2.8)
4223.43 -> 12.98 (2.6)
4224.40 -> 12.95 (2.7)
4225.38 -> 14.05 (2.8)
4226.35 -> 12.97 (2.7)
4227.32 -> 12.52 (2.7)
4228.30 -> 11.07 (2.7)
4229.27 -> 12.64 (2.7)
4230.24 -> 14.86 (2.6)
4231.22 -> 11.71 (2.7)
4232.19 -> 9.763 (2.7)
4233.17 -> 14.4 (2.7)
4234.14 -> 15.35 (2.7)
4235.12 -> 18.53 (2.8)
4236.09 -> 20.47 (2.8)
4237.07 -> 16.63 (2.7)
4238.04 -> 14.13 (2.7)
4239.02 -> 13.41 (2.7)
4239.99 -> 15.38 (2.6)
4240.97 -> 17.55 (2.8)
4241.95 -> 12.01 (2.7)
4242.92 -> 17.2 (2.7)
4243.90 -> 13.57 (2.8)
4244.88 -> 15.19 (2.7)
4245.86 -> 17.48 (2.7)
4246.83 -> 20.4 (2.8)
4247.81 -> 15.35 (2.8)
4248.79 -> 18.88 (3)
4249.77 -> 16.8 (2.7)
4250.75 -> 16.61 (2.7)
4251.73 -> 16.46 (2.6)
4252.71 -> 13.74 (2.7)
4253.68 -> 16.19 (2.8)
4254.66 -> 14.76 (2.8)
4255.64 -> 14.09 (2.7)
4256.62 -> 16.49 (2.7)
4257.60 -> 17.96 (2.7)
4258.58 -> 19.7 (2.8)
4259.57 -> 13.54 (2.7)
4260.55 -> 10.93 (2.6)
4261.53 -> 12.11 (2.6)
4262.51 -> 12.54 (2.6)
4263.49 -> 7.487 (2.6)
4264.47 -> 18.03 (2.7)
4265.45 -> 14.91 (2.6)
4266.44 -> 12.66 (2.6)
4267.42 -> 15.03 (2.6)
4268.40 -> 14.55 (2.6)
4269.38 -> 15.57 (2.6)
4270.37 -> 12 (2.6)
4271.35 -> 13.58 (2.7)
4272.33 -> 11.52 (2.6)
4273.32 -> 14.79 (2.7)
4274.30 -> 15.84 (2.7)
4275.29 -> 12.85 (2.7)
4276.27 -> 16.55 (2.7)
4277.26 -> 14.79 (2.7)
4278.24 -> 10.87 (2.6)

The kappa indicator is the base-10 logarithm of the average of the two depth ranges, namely 0.94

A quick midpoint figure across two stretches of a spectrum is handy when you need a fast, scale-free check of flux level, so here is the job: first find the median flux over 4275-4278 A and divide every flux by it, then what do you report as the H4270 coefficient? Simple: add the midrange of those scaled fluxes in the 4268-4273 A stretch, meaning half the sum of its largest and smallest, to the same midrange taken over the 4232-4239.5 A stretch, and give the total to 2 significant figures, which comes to 1.9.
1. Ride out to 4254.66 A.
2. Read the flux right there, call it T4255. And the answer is 14.76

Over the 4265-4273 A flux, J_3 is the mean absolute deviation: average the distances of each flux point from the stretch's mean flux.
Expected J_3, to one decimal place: 1.3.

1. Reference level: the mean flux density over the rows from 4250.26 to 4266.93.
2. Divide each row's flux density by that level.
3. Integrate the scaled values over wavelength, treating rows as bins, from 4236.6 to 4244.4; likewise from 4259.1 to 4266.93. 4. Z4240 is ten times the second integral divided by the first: 8.6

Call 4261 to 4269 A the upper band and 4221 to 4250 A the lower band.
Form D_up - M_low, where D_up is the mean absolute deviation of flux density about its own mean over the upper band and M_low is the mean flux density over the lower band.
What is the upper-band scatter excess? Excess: -12.7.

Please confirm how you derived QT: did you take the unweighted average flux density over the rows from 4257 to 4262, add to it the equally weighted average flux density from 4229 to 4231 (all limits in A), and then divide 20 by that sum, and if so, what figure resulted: 0.70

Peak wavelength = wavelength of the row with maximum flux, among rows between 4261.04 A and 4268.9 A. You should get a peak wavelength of 4264.47 A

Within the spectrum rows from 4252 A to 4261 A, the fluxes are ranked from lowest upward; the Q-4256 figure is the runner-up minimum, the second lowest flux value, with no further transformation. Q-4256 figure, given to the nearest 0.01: 13.54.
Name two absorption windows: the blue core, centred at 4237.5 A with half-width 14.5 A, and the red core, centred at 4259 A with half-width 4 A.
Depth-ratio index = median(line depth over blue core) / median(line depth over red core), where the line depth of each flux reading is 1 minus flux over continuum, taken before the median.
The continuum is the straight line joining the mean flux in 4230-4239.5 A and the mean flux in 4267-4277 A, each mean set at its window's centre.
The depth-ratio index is -0.19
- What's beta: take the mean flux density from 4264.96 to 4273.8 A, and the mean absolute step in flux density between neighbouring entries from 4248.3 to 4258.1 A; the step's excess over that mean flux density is -12.3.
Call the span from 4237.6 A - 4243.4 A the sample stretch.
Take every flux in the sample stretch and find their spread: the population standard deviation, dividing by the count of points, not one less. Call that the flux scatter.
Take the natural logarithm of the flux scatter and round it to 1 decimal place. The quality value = 0.7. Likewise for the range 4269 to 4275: 0.5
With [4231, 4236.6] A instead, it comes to 1.3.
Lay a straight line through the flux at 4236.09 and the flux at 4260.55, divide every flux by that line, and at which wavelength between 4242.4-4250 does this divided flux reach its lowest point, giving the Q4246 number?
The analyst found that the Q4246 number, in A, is 4243.90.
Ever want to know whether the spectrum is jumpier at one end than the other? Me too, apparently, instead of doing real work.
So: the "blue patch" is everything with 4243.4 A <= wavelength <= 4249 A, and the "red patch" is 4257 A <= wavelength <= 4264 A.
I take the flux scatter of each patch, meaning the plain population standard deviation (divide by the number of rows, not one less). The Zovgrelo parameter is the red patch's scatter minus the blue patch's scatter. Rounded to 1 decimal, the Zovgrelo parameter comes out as 1.5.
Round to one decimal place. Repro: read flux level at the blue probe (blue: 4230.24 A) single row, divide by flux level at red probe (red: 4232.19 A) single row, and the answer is 1.5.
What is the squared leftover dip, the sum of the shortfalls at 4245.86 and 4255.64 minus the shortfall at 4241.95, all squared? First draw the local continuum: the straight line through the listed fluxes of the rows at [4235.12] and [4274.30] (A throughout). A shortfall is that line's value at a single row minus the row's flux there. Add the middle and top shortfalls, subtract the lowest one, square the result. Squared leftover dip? 7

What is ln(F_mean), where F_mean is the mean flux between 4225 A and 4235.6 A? 2.60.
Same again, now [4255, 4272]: 2.65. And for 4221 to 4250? 2.70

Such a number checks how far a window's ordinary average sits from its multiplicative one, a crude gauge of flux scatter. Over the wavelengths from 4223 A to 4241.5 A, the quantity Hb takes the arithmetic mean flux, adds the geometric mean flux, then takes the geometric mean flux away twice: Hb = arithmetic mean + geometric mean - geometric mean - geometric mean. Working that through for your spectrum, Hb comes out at 0.22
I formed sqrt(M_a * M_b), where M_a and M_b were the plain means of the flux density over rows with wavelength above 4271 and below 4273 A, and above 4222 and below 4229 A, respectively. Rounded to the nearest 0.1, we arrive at 13.0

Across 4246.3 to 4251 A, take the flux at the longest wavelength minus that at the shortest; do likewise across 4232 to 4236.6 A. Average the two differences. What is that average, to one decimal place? 3.5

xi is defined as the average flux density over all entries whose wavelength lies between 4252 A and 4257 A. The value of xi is 15.1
